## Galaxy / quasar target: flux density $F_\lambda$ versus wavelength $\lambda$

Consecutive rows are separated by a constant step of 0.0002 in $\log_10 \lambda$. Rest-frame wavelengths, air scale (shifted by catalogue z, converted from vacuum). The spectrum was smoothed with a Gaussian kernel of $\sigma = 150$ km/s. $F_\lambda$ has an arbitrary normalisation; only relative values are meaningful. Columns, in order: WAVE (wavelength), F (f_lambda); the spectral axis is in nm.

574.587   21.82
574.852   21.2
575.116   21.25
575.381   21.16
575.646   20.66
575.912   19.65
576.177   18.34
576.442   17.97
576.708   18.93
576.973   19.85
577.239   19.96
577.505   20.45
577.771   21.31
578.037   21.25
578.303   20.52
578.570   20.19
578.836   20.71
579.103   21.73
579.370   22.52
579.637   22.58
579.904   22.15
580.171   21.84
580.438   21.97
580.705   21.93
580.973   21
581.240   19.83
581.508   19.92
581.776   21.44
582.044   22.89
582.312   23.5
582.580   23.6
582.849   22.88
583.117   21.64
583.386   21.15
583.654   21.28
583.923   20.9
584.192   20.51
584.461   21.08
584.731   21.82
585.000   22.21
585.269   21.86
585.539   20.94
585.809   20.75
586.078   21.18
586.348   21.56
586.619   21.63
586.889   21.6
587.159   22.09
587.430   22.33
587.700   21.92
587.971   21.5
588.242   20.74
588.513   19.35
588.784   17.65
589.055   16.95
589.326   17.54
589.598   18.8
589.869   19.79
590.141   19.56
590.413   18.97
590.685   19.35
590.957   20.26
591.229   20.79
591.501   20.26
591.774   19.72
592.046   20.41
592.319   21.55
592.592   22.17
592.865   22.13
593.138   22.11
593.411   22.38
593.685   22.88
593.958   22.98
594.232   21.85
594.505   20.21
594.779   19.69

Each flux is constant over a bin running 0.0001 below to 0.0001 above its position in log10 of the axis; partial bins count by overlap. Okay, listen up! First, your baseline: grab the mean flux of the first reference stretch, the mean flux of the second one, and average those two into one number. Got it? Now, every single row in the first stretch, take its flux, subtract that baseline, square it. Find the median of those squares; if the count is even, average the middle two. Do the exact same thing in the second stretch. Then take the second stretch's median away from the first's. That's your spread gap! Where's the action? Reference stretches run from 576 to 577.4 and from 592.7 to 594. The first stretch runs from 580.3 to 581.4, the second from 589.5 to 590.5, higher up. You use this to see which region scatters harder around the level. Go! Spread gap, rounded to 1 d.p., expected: -1.2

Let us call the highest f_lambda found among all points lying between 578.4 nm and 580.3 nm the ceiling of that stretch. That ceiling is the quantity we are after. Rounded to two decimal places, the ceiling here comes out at 22.58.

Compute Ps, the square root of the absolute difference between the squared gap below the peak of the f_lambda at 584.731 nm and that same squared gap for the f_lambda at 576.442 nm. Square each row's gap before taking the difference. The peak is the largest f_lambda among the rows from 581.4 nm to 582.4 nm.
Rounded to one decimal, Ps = 5.3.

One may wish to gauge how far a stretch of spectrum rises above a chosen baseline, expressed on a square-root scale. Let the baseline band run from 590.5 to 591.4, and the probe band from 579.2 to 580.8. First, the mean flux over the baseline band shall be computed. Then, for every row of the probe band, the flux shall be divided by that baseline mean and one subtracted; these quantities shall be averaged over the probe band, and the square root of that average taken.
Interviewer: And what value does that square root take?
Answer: 0.32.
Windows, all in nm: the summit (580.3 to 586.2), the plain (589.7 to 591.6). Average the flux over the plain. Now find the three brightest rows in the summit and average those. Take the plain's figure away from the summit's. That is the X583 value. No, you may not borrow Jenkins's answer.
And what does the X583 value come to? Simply 3.5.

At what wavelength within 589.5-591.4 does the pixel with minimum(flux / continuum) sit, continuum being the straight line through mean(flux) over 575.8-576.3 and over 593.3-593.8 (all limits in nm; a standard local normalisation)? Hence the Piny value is 589.598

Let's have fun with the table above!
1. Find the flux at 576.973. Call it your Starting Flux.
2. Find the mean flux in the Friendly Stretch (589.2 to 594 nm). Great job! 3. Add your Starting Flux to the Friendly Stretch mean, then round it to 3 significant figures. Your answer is 40.5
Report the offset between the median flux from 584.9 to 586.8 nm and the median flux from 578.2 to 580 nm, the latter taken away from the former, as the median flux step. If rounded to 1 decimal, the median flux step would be -0.2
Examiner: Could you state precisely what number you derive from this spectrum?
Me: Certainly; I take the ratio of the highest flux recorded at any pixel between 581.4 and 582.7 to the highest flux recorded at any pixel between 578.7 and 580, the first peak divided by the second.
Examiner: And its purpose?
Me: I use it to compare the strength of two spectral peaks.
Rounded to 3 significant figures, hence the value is 1.05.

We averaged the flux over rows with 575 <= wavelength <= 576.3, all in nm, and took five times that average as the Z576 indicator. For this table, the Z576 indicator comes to 101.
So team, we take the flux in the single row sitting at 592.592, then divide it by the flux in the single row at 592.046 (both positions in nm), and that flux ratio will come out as 1.09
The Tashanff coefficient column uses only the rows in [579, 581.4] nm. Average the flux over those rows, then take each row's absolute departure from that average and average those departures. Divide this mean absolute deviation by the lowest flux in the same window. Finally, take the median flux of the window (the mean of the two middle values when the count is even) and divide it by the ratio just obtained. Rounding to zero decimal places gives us 745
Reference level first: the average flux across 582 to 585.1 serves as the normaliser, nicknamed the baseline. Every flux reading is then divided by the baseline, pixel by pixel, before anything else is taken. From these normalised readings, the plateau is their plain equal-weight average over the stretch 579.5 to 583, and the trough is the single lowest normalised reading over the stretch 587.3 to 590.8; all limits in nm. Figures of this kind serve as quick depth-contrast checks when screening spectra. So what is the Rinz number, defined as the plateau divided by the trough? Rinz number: 1.30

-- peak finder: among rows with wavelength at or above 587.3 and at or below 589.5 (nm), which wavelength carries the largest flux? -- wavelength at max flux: 587.430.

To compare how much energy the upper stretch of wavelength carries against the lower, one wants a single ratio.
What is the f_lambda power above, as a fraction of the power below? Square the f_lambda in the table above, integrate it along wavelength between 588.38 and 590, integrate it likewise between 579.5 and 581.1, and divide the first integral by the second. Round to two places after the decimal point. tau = 0.71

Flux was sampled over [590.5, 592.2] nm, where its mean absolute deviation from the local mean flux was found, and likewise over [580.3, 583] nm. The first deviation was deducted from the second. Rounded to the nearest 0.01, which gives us 0.68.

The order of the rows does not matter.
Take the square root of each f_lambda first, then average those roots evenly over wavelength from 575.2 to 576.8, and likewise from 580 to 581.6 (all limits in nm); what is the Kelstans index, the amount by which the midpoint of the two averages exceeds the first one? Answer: 0.09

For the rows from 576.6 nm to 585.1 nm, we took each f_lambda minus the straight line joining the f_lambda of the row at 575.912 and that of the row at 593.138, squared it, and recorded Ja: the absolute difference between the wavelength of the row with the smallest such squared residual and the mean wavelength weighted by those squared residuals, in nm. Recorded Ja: 4.13 nm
